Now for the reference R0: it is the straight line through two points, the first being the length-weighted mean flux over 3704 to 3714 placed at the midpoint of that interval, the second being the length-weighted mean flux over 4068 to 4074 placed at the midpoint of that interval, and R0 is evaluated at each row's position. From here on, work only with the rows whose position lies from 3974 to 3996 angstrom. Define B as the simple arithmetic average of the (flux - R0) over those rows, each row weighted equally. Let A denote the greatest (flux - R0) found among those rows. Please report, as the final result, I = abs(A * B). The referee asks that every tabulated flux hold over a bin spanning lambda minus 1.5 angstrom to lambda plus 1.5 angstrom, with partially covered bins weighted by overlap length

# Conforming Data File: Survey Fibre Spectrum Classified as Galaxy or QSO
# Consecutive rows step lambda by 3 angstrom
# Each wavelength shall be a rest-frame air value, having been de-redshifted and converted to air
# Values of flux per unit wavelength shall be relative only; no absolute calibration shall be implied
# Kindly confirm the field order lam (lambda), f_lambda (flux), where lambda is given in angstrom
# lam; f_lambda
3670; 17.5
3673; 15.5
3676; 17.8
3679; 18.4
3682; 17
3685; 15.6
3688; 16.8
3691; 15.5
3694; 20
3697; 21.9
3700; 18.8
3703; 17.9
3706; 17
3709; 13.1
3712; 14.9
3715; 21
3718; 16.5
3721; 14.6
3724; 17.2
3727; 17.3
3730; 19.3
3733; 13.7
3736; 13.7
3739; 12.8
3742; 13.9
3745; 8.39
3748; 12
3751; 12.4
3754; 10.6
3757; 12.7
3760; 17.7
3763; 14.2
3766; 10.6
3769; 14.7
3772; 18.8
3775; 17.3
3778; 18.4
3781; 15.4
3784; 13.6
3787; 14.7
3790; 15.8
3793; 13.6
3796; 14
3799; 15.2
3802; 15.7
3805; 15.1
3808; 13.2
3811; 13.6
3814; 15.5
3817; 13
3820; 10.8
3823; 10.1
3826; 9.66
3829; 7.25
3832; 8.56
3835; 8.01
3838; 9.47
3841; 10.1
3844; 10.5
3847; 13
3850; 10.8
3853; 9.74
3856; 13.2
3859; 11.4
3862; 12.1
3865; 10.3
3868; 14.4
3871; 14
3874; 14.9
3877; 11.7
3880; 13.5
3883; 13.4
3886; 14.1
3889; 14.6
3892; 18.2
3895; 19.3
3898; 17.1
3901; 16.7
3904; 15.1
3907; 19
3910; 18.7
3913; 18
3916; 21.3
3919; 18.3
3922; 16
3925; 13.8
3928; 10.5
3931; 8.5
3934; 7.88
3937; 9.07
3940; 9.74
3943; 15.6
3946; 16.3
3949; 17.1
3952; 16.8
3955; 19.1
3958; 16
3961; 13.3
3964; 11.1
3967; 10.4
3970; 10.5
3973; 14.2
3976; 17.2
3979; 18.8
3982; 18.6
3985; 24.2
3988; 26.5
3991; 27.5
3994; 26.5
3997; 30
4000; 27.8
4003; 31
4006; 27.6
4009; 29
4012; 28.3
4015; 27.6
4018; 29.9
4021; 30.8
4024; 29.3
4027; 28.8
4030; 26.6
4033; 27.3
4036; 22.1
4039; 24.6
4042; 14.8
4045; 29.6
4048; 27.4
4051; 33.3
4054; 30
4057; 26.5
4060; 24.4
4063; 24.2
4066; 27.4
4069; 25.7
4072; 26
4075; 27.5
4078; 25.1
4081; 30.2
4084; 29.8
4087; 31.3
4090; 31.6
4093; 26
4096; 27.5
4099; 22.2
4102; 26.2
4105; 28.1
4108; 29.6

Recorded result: 3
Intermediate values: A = 4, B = -1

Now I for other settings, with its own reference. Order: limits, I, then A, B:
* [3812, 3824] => 19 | -3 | -6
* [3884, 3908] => 7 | -2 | -4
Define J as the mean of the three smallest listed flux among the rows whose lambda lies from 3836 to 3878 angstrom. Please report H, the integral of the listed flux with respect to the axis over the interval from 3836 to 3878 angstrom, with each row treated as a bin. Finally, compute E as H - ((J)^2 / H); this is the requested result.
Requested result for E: 495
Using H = 495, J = 10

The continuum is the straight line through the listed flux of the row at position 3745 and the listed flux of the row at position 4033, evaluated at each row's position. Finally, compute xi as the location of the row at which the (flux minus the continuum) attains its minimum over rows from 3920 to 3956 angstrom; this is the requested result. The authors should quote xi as 3934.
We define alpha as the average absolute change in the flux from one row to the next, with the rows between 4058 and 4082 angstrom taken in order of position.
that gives 2.1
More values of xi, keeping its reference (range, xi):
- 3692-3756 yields 3745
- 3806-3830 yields 3829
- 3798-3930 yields 3928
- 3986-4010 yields 3994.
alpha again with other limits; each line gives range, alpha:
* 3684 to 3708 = 2.0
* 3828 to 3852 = 1.3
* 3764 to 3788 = 2.4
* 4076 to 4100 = 2.8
